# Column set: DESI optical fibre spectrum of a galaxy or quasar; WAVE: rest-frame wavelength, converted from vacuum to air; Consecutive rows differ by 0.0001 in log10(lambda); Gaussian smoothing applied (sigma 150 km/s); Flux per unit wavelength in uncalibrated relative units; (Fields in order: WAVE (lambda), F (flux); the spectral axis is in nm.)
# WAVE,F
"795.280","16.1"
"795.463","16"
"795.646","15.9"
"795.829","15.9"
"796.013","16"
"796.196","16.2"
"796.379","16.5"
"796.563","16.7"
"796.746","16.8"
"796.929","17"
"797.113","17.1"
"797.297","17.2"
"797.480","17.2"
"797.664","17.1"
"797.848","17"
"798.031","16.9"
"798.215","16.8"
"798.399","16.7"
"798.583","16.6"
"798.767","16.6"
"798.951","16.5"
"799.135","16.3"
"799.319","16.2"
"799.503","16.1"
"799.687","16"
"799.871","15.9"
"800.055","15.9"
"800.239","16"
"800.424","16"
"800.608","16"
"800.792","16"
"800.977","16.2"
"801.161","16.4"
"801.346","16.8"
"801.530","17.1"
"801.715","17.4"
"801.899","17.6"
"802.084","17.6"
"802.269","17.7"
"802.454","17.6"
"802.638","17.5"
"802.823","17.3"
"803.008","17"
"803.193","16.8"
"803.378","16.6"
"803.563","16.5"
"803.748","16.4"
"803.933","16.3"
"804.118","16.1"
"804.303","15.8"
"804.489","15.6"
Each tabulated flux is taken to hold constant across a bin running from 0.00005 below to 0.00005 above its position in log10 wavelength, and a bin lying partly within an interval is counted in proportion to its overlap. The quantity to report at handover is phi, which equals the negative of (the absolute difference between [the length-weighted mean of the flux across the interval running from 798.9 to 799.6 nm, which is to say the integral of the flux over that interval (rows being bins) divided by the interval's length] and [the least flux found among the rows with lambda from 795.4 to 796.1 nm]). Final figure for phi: -0.36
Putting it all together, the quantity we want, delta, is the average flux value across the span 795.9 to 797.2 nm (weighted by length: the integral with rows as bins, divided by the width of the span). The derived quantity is 16.6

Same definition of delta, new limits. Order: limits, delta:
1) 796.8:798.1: 17.1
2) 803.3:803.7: 16.5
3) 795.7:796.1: 15.9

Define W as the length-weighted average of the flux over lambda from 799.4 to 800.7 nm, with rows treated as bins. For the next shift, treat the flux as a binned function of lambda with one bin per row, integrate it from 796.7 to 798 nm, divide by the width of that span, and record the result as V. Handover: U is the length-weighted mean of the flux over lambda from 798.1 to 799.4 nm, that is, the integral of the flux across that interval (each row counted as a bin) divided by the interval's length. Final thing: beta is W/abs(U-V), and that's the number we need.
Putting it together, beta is 30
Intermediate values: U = 16.5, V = 17.1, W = 16.0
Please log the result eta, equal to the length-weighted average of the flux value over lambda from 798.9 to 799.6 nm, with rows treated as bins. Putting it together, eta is 16.3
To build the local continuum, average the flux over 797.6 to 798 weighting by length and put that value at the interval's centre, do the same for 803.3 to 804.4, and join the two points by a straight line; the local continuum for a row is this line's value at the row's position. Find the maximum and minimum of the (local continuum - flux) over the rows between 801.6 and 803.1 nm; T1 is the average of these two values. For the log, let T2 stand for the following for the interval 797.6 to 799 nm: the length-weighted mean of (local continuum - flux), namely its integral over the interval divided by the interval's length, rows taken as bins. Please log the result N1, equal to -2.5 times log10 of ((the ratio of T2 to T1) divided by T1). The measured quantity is 1.6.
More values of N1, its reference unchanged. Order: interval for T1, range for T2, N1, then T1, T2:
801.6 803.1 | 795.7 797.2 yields 0.2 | -0.9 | 0.71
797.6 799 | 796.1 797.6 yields -2.5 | 0.2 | 0.32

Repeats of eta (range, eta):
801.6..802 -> 17.5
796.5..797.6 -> 17.0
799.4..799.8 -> 16.1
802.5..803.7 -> 17.0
